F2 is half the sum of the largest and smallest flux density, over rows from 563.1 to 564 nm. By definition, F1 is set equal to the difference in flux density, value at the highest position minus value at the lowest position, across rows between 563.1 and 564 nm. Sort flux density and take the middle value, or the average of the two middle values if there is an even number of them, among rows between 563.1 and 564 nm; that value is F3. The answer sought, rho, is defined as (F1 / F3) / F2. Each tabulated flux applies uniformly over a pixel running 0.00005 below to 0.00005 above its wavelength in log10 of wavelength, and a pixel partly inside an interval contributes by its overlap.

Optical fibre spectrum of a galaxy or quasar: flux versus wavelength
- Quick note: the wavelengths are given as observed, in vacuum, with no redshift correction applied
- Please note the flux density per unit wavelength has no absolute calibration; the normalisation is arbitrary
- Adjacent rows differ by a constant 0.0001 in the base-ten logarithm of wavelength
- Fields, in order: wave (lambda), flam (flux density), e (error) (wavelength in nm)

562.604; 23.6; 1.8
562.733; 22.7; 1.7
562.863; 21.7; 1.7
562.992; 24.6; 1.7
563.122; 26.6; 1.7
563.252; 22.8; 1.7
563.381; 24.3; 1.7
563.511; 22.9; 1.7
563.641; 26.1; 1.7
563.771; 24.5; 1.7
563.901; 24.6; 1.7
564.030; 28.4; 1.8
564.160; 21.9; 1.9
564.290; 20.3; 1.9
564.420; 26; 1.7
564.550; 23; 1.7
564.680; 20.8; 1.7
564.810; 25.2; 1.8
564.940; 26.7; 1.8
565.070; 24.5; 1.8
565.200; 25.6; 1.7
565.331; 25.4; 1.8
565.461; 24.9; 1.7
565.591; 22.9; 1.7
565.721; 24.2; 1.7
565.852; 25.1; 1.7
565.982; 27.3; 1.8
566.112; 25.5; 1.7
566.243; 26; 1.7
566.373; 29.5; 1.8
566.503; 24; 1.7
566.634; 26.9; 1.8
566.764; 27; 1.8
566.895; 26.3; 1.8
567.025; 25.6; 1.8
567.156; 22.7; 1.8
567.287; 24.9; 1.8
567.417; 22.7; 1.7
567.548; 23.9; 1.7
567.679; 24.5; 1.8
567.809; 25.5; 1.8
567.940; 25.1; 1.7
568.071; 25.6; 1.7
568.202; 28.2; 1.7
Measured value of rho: -0.0033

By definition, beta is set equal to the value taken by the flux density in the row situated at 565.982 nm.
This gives 27.3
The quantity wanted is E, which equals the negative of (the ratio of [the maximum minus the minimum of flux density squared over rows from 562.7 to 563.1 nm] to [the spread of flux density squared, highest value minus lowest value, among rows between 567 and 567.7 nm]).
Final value -1.0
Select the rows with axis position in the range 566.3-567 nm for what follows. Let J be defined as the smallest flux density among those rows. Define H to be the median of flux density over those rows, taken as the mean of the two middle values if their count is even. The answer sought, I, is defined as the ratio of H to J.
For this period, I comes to 1.12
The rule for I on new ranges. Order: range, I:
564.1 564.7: 1.08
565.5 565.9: 1.06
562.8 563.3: 1.09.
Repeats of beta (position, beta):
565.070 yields 24.5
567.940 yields 25.1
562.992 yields 24.6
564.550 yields 23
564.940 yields 26.7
